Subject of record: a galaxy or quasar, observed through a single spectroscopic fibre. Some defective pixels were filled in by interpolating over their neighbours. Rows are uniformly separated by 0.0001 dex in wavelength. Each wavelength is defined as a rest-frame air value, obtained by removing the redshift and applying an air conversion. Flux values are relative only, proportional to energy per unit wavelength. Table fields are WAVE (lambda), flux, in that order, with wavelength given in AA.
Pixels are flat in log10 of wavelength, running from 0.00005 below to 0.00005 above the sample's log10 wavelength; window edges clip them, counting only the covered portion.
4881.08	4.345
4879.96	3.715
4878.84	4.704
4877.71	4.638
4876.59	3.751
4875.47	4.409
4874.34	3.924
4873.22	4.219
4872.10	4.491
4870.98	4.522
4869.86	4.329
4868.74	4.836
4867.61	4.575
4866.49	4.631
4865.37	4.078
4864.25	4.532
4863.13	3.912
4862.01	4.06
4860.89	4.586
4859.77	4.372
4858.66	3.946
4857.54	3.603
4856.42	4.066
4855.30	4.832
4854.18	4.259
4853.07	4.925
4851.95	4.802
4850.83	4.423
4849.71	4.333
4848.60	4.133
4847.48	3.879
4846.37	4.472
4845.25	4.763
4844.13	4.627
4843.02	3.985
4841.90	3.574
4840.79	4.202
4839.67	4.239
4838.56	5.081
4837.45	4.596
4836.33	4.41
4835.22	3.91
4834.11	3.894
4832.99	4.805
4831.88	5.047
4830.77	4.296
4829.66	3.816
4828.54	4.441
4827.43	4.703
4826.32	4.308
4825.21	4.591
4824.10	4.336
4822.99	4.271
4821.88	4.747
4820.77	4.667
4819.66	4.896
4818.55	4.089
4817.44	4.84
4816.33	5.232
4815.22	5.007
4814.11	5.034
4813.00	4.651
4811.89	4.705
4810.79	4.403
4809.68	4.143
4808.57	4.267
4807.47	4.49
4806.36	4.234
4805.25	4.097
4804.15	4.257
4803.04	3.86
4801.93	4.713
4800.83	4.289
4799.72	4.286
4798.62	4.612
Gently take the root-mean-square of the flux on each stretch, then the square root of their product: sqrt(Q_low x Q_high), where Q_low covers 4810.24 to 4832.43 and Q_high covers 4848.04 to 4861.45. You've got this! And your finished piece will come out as 4.49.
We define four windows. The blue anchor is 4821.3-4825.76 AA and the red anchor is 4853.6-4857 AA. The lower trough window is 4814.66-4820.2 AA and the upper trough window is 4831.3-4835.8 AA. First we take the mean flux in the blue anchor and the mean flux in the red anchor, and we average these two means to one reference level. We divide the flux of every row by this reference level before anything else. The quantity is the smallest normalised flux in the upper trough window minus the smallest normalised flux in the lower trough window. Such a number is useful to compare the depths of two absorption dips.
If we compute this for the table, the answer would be -0.04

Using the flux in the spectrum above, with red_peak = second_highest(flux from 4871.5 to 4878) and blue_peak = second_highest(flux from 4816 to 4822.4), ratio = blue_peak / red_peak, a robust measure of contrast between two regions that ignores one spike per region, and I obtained 1.09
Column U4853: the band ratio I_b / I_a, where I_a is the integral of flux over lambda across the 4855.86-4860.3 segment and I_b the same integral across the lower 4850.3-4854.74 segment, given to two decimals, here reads 1.15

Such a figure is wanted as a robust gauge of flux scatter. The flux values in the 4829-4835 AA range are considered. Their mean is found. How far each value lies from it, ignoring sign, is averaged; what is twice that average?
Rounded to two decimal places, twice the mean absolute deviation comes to 0.89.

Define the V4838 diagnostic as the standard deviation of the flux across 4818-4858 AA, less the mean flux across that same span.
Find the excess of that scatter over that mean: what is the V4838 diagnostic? -4.00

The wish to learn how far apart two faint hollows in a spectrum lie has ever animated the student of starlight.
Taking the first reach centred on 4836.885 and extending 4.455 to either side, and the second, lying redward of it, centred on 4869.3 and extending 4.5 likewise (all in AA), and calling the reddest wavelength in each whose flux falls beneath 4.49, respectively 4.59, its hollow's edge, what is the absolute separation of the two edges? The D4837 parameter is 32.4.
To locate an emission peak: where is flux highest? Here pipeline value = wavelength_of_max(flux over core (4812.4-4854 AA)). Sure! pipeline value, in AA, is 4816.33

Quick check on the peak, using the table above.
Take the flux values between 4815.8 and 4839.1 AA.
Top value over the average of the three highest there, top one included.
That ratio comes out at 1.022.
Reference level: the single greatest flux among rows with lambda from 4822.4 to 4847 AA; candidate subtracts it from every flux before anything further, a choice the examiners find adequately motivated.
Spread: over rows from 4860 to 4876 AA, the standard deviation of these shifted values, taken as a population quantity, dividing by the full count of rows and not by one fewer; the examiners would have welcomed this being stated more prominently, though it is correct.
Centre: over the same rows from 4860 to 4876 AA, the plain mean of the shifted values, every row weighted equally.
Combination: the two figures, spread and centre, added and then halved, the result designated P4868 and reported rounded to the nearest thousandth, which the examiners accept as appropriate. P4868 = -0.221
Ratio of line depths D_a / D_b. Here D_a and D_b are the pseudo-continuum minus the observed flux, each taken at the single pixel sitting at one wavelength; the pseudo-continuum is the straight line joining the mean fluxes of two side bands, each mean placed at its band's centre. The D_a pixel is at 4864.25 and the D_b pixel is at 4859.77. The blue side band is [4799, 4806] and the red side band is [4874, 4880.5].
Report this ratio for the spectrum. 2.0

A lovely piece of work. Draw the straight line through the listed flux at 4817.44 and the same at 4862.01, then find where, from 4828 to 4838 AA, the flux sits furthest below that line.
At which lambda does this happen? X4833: 4829.66 AA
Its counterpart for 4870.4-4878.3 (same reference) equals 4876.59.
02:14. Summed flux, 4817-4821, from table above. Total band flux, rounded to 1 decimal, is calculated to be 18.5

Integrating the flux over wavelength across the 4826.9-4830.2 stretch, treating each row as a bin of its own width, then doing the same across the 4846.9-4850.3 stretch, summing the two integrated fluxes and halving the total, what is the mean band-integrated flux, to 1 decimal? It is 14.1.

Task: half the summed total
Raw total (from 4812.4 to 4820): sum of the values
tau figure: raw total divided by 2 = 17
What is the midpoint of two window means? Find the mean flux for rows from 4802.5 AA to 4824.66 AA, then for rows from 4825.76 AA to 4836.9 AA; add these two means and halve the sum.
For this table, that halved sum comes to 4.44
